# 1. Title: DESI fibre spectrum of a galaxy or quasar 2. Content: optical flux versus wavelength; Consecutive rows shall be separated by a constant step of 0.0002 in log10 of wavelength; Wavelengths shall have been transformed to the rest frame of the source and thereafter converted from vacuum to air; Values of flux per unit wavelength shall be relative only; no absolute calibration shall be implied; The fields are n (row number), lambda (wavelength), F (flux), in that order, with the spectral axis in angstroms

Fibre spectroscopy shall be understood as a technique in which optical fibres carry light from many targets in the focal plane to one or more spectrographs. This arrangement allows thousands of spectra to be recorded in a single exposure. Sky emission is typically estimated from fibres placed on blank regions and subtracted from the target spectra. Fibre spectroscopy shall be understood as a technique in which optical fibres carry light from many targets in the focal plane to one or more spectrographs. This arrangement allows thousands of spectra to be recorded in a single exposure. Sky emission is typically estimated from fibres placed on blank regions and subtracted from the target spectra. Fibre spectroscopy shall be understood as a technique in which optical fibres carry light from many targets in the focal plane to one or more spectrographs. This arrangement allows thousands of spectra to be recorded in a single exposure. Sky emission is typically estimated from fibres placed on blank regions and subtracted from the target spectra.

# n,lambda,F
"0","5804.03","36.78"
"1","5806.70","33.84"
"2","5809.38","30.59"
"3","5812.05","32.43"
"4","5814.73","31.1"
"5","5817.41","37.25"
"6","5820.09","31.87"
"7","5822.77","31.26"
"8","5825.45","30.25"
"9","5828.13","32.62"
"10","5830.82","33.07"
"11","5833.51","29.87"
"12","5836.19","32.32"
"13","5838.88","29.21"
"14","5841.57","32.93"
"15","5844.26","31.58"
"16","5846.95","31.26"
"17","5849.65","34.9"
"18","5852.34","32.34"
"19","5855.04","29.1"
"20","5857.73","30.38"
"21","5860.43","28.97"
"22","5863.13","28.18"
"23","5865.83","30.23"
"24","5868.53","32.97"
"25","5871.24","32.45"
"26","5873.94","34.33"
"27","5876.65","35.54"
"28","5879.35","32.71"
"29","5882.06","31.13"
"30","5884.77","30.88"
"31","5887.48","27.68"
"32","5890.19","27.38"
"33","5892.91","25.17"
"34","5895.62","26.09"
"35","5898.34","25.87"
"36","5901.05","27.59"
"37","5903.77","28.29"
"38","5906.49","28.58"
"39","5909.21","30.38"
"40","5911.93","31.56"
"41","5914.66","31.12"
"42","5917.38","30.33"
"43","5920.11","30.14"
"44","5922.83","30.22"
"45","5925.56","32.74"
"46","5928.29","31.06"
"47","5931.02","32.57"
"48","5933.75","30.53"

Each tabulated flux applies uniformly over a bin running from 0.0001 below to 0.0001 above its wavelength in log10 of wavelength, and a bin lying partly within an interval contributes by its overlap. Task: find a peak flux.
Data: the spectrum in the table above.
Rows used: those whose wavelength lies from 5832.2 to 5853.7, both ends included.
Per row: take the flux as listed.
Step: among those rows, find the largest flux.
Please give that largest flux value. 34.9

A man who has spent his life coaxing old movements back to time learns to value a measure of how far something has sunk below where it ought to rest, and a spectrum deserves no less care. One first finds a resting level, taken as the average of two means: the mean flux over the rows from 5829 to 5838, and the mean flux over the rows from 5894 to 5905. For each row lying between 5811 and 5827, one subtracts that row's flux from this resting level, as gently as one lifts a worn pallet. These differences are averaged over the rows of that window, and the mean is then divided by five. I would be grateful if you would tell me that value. -0.6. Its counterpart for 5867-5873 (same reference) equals -0.7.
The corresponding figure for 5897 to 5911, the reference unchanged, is 0.2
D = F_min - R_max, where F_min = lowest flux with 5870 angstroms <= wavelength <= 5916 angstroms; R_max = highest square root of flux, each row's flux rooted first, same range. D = 19.2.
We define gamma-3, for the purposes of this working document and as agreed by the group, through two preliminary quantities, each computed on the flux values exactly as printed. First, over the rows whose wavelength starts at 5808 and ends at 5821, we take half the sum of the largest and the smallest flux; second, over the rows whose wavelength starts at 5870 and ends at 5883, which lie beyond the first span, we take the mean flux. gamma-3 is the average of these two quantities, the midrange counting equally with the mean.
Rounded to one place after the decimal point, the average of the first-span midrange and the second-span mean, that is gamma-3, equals 33.6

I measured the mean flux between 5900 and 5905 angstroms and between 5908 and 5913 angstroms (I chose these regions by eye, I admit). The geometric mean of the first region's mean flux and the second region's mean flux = 29.4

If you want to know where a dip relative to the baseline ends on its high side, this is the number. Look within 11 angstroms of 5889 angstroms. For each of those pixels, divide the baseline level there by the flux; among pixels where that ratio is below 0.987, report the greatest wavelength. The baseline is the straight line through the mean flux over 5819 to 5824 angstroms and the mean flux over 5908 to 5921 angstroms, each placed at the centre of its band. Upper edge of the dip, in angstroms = 5879.35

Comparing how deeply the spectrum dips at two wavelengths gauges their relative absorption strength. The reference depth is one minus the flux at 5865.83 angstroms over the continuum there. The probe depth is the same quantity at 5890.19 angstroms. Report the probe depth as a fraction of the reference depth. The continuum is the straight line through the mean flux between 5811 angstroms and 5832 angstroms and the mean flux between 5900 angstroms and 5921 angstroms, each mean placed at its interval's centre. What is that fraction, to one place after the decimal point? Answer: 3.4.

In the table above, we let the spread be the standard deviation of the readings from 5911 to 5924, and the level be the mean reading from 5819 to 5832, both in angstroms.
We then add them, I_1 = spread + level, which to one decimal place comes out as 32.4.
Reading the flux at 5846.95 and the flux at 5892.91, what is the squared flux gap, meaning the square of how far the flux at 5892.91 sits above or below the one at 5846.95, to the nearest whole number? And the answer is 37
